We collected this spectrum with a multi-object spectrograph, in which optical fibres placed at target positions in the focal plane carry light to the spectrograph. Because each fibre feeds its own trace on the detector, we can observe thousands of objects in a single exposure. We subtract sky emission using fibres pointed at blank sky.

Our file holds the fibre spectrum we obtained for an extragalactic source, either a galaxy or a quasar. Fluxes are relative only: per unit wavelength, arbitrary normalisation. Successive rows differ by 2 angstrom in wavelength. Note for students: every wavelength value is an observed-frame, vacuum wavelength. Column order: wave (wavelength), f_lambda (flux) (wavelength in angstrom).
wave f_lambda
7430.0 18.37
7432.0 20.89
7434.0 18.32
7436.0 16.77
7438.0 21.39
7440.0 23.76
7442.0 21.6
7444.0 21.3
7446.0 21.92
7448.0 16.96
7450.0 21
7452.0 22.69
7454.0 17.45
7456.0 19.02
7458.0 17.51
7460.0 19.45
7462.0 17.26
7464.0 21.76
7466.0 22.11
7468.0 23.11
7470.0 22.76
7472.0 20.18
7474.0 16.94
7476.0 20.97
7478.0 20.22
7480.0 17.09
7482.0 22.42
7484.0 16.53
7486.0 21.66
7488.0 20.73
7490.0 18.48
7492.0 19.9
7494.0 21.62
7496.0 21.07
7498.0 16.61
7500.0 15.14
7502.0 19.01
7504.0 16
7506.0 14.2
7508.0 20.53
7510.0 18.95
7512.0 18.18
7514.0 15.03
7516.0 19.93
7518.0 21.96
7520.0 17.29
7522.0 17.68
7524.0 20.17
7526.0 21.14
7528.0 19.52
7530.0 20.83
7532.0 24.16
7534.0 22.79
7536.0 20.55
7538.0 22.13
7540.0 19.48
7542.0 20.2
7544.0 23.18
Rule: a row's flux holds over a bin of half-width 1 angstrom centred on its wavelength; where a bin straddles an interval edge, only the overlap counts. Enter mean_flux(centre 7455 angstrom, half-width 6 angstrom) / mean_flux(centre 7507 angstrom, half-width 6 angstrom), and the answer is 1.10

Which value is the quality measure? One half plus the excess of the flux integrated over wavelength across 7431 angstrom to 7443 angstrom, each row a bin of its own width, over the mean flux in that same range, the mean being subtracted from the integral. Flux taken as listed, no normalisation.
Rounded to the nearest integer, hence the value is 226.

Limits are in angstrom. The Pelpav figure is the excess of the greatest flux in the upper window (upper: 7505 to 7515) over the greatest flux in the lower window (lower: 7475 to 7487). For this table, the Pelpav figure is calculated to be -1.9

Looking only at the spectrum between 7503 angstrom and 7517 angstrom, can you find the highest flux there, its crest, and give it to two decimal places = 20.53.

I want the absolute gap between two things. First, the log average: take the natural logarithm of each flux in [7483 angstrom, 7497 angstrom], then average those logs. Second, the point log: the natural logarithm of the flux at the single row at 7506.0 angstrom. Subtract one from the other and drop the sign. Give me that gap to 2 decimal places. 0.34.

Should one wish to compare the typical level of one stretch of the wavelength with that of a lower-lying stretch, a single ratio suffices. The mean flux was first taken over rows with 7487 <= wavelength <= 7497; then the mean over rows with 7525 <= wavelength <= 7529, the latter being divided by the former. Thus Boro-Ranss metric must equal 1.00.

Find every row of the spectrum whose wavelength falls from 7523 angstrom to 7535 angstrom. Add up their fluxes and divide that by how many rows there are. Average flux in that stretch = 21.4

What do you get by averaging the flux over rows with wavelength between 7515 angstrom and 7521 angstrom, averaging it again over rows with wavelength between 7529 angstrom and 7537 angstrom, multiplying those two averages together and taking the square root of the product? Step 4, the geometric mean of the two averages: 20.9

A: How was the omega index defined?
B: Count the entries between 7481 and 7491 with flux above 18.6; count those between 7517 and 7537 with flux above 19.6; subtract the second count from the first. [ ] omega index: -4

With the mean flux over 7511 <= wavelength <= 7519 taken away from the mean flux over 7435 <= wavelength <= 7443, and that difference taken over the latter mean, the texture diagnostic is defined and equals 0.10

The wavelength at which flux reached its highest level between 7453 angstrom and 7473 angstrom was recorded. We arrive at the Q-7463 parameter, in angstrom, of 7468.0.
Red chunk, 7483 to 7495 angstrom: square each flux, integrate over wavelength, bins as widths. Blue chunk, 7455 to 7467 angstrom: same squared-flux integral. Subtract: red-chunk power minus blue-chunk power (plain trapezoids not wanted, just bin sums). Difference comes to 140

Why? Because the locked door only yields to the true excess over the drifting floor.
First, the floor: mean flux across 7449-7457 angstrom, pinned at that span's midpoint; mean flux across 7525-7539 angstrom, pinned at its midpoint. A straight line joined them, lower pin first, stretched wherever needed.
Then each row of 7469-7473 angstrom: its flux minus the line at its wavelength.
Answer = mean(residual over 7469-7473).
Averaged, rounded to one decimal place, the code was 1.1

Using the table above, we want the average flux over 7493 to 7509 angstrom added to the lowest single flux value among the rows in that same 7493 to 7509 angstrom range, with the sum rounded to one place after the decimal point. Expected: 32.2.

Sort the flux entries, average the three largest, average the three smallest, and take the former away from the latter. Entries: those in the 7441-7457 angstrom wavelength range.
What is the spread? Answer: -4.26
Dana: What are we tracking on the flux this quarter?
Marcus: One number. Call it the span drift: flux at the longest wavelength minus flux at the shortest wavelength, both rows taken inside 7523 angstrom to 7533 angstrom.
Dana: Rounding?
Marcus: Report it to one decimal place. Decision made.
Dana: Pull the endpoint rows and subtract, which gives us 4.0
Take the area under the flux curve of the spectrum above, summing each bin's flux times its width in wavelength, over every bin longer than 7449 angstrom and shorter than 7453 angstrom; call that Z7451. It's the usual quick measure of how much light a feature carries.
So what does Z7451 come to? 87.4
